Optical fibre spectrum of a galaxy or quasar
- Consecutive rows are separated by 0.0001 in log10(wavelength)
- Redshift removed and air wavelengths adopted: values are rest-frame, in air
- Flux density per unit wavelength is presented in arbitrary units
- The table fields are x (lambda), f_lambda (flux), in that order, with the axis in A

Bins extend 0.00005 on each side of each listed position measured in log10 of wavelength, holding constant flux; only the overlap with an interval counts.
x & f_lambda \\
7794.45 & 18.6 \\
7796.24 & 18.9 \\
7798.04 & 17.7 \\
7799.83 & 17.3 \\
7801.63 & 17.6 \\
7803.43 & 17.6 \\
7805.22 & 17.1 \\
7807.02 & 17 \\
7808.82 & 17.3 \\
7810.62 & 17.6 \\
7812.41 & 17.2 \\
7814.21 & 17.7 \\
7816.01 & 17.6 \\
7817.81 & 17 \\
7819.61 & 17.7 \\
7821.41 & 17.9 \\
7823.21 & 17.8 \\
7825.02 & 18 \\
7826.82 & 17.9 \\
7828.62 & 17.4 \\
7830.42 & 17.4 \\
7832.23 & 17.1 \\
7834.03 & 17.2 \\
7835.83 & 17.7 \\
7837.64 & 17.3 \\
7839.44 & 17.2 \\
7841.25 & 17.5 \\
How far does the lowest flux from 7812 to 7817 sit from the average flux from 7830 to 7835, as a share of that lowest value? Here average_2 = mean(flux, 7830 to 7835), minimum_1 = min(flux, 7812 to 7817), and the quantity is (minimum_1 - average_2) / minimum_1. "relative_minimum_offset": -0.002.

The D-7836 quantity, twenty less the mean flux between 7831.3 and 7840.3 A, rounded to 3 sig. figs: 2.70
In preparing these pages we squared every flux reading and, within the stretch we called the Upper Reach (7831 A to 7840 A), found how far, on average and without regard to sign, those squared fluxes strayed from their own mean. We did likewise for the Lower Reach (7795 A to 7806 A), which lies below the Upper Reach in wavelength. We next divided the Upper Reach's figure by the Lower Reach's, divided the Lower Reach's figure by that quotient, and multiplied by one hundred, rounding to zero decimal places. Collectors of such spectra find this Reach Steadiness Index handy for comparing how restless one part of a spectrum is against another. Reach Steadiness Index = 3782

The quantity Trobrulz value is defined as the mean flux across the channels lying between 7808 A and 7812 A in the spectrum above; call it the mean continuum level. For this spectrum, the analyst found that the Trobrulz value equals 17.45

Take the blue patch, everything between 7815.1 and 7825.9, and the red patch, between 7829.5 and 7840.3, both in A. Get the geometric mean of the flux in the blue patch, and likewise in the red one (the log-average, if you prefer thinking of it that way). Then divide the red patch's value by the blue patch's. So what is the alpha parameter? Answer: 0.98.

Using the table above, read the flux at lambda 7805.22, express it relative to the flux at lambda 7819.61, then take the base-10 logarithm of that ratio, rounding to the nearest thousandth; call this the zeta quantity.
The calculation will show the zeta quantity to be -0.015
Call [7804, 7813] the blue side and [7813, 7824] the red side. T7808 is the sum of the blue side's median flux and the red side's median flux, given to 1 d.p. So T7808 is 34.9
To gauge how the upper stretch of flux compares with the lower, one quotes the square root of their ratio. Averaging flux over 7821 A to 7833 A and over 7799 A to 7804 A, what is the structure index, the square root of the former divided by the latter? 1.004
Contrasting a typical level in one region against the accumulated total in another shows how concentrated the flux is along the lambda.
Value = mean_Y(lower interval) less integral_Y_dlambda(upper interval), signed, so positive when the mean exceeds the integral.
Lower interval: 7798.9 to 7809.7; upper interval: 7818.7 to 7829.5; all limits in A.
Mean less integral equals -175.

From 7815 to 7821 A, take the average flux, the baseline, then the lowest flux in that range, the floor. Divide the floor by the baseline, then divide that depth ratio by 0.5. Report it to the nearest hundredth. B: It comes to 1.95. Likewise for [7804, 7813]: 1.97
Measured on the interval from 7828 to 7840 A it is 1.97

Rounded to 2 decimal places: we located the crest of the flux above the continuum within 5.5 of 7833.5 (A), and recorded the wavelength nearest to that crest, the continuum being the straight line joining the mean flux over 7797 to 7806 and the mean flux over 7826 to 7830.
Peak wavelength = 7835.83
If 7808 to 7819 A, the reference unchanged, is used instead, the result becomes 7814.21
